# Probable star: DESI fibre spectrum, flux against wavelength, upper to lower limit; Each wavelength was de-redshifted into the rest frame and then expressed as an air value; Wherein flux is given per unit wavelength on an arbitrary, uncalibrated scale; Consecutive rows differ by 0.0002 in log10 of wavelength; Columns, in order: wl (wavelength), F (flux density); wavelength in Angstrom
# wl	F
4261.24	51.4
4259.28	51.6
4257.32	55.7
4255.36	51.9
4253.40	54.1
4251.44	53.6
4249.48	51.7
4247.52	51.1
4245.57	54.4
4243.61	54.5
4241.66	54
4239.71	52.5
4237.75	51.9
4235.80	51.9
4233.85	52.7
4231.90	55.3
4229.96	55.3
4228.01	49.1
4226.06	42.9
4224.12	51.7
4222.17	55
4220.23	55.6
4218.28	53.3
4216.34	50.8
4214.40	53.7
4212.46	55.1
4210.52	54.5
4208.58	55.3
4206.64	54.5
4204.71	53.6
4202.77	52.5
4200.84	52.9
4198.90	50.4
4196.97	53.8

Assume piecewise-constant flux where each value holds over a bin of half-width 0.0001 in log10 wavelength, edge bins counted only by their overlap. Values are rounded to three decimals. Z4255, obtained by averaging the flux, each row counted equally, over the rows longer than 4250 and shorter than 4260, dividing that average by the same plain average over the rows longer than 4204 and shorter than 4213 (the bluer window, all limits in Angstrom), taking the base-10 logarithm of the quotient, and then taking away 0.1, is -0.110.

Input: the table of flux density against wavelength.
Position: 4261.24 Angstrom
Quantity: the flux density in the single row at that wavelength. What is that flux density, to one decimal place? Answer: 51.4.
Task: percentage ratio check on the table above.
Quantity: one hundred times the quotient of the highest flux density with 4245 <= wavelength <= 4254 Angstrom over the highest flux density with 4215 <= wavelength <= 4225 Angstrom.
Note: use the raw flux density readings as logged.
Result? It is 98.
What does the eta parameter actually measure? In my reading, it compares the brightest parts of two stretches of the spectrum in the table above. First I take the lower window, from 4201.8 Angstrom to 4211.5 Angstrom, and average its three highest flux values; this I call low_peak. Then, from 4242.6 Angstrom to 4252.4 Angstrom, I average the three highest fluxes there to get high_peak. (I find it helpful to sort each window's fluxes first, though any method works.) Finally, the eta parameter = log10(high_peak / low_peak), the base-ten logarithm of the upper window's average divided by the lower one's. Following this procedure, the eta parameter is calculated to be -0.0048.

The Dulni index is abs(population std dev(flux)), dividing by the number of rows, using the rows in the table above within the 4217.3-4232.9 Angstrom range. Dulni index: 4.1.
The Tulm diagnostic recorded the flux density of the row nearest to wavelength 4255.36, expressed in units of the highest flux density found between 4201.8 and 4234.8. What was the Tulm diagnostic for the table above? 0.93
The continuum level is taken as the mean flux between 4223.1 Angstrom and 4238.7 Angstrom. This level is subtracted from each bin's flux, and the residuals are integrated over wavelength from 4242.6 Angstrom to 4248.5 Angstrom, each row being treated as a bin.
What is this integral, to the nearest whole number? 12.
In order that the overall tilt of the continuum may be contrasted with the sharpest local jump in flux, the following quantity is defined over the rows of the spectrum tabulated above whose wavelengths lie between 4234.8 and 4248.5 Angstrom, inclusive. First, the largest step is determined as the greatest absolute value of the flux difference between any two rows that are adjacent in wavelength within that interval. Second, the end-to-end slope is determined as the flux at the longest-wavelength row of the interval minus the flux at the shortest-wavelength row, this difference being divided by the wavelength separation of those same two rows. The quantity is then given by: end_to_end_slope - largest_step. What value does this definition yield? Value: -3.4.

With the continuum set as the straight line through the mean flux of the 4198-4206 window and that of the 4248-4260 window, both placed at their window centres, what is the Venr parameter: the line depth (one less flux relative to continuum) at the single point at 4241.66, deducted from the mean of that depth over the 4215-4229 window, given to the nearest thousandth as 0.048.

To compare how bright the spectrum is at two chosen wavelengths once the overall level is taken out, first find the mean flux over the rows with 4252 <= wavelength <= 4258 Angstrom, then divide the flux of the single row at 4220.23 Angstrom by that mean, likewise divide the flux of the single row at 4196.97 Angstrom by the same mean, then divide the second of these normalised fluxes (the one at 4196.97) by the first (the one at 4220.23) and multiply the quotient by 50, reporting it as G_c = 48.4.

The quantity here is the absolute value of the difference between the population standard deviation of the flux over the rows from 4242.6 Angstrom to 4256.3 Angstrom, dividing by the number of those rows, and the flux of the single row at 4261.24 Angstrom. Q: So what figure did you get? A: 50.1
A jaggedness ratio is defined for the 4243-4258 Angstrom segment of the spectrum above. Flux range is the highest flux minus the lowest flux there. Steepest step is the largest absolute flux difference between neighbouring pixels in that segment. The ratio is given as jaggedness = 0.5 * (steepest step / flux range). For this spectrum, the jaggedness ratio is 0.41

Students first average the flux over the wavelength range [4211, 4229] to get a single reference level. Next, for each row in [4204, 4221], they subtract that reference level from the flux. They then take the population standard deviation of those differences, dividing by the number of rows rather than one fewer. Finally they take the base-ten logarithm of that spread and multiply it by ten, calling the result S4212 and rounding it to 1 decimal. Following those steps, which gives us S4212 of 1.4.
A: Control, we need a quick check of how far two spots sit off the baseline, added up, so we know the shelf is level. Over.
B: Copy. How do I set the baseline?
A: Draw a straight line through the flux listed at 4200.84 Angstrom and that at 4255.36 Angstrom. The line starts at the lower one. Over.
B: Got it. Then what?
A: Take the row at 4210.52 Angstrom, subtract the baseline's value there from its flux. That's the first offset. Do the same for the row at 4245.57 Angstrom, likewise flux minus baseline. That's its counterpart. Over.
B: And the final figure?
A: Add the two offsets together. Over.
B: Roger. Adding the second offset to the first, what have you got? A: 4.1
